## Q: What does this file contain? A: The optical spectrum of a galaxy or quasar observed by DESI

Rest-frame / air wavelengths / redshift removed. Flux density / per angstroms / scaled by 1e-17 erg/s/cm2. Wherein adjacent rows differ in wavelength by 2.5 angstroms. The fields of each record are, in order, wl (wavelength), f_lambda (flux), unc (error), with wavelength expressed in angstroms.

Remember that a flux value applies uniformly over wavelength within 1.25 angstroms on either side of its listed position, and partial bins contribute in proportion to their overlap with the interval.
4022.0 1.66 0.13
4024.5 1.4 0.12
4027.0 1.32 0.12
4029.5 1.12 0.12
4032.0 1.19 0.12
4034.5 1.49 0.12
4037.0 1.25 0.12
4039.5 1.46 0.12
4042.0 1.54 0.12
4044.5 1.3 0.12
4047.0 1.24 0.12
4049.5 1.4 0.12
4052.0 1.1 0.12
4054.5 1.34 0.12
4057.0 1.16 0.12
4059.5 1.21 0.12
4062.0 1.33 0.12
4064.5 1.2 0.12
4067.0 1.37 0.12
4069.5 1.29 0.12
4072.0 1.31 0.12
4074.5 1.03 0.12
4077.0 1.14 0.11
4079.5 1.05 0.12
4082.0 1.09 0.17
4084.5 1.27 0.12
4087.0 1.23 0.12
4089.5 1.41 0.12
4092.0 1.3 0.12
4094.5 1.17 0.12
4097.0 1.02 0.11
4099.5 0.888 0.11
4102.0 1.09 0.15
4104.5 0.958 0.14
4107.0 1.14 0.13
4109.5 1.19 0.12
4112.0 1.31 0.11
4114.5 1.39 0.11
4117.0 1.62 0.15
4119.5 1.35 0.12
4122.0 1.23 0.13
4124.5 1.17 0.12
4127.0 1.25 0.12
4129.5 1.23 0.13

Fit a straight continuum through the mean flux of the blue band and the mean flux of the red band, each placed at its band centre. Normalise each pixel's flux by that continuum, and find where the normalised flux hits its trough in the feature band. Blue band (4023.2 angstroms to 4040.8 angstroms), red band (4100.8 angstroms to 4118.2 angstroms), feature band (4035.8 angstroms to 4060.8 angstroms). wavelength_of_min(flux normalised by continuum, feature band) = 4052.0 angstroms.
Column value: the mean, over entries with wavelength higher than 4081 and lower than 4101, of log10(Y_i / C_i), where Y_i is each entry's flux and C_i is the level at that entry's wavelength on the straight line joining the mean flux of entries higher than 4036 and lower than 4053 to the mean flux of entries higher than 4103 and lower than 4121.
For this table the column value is -0.047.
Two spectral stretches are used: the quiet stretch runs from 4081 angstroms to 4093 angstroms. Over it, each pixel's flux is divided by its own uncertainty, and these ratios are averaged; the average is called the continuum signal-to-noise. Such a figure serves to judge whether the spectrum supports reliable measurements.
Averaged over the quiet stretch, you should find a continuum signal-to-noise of 10.0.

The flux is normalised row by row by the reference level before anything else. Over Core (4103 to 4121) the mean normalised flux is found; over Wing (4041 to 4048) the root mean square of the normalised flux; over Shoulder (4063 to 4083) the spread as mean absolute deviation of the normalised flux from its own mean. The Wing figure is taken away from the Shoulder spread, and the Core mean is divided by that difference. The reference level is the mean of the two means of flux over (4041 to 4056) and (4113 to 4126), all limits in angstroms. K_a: -1.0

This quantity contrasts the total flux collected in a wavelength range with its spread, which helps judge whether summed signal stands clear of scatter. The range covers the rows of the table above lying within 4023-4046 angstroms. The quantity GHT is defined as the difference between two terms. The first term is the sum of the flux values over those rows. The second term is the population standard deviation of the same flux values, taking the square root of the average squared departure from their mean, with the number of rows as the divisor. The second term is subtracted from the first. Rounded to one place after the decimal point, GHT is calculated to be 11.9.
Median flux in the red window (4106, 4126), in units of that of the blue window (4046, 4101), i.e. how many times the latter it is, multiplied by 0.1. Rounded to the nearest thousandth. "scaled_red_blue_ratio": 0.104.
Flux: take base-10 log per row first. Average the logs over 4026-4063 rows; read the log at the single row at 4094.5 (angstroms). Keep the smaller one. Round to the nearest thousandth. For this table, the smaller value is 0.068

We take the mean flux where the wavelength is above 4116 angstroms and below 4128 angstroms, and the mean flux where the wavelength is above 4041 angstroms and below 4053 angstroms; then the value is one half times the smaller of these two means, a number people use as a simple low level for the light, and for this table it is 0.66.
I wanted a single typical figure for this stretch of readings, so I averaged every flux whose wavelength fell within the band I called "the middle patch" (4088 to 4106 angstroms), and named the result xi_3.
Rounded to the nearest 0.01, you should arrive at 1.12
